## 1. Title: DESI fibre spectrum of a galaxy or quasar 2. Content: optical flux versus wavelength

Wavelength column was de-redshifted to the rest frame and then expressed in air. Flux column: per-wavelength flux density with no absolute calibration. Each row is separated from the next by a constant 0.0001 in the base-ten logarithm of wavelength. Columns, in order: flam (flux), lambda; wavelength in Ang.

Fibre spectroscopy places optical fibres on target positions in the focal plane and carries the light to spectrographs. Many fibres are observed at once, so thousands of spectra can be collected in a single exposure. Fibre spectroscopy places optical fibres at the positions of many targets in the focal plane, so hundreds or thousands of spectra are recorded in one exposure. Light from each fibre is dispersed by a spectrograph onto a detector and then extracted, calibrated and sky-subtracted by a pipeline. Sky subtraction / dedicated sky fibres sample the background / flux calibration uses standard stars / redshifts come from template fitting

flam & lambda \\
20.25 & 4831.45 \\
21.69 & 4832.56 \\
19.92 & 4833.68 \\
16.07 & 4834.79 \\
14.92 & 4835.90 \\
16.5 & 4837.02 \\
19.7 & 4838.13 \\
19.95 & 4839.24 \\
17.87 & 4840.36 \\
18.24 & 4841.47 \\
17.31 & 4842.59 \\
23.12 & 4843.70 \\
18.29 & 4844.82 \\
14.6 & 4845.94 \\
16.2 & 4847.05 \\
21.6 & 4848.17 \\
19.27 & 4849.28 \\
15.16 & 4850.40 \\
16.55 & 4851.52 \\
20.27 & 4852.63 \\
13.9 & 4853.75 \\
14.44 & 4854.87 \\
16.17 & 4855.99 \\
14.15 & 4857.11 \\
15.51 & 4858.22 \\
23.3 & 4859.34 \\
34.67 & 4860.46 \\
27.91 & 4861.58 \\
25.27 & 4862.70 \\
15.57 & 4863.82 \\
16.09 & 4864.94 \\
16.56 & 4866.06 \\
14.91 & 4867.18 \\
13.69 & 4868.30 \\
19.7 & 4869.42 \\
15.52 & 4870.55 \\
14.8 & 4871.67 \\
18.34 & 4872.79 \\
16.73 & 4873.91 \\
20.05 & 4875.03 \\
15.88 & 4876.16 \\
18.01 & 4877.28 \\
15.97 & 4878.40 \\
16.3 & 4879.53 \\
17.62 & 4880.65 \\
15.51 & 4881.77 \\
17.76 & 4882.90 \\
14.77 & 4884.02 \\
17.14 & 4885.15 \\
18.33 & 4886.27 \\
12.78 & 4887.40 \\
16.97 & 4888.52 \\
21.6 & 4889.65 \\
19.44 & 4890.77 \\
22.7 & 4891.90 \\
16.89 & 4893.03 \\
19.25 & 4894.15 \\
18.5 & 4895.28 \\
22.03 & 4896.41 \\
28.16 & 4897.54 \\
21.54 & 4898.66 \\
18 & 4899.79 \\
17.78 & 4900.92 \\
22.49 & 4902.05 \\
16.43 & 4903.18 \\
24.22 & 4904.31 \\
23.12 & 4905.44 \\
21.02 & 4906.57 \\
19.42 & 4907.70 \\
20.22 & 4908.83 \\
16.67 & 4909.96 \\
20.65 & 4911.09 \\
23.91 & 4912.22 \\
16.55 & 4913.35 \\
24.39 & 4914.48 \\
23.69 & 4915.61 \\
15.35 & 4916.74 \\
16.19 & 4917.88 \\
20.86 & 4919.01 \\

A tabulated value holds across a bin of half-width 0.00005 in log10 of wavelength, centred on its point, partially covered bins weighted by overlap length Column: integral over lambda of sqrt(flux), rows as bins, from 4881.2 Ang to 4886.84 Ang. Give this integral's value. 23.0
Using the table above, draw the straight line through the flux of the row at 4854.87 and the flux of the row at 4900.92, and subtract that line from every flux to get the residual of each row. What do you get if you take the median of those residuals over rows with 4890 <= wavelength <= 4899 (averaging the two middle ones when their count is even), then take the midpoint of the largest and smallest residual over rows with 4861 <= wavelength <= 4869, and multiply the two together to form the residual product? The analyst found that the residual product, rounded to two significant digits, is 18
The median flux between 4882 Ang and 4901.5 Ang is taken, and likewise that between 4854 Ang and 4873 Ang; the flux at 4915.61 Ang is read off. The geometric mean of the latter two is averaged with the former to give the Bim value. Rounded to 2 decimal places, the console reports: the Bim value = 18.93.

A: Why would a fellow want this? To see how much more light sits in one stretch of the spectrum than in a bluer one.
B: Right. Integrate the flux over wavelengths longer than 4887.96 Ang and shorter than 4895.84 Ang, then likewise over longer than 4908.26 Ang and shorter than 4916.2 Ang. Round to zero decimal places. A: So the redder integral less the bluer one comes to 13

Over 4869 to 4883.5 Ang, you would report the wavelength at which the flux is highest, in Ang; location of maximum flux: 4875.03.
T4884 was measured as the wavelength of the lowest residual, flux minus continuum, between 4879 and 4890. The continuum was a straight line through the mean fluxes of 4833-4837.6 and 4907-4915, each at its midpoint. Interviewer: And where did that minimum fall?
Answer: 4887.40 Ang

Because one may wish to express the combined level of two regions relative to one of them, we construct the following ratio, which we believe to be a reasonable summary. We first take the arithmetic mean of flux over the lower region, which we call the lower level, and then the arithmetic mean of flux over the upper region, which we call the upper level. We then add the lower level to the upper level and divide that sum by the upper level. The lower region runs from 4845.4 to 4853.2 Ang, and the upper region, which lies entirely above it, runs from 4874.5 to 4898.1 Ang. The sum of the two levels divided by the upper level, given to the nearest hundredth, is 1.96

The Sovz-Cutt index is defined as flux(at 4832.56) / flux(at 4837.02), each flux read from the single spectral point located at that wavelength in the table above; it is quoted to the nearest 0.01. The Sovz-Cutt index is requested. 1.31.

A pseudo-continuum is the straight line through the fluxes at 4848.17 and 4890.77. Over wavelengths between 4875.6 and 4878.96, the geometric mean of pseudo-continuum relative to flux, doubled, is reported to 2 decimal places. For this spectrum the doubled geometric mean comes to 2.43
